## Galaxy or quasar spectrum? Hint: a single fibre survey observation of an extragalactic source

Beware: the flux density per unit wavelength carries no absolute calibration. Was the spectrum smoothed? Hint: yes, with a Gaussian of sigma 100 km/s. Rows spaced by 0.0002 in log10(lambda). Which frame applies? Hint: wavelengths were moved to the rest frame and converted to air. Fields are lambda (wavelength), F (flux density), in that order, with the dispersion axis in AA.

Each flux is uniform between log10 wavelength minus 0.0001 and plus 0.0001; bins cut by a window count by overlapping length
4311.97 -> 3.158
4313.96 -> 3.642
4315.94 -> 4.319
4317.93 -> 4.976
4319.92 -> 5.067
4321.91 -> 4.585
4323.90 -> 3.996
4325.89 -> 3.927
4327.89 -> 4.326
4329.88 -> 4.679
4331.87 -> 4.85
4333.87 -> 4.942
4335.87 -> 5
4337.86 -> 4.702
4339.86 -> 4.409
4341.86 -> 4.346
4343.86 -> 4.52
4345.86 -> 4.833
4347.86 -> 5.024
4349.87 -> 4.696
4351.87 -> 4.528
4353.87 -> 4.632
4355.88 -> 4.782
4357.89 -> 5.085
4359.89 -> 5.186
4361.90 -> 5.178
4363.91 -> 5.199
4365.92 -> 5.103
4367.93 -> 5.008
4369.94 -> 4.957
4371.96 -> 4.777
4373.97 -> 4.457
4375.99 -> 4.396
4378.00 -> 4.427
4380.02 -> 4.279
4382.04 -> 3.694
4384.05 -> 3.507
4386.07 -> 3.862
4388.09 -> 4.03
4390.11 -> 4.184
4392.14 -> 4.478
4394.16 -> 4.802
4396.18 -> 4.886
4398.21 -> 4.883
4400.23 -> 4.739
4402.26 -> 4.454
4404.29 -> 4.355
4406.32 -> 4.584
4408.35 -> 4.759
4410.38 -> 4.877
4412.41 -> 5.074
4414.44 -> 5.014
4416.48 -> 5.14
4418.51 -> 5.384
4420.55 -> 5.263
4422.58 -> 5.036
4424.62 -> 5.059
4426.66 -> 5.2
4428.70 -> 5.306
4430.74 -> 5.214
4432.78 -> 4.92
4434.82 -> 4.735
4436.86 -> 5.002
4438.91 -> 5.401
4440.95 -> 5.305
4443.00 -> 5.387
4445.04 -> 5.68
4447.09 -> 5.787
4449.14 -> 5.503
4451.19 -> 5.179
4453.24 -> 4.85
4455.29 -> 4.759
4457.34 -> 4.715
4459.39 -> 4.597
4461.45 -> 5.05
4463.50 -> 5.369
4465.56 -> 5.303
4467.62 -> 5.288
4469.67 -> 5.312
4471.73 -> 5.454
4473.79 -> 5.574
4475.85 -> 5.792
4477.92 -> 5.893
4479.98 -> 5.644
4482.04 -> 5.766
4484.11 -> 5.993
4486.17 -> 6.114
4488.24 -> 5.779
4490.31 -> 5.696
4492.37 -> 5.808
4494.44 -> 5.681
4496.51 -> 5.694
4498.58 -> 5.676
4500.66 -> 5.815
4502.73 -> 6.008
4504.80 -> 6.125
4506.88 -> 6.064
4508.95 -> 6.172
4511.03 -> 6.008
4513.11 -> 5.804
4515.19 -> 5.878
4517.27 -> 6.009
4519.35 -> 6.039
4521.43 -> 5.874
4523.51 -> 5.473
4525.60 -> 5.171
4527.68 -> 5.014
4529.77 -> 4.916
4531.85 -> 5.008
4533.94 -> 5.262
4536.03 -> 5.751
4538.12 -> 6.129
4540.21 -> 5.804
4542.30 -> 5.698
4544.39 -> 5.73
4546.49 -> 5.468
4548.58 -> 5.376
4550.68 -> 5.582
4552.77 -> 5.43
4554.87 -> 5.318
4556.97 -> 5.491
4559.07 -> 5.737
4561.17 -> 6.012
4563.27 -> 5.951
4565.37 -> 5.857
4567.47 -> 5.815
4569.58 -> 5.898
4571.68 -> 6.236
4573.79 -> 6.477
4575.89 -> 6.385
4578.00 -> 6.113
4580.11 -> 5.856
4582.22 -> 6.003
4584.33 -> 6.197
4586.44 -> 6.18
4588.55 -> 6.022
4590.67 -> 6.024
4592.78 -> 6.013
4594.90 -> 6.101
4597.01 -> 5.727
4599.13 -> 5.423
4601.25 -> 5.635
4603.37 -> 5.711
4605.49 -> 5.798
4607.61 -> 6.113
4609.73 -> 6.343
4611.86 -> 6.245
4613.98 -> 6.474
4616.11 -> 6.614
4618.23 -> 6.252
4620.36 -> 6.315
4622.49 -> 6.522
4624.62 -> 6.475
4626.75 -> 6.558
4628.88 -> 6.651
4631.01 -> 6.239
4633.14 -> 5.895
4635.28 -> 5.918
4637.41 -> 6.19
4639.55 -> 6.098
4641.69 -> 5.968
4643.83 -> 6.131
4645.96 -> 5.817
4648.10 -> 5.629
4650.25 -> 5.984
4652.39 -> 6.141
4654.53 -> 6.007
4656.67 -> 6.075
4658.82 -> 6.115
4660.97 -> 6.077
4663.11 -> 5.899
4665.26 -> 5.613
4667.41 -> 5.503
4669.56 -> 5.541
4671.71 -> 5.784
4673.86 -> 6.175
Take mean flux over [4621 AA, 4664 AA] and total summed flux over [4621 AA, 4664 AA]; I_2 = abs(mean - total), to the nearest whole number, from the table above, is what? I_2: 116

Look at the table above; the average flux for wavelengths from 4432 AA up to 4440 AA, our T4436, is 5.0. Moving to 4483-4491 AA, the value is 5.9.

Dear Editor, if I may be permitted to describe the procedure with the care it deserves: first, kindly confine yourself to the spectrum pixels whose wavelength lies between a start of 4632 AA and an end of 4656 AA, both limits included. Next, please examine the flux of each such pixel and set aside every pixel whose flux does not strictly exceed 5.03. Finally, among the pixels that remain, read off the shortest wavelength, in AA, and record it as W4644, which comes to 4633.14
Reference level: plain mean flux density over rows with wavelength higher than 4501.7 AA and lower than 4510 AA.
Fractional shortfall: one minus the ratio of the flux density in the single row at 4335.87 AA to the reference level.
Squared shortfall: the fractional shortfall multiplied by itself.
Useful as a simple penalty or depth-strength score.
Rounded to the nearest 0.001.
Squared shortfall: 0.032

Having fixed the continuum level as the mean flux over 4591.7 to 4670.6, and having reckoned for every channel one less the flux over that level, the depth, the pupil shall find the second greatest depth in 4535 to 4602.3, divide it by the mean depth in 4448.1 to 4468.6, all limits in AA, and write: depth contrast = 0.68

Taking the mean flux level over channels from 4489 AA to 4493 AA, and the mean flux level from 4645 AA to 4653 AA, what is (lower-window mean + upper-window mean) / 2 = 5.82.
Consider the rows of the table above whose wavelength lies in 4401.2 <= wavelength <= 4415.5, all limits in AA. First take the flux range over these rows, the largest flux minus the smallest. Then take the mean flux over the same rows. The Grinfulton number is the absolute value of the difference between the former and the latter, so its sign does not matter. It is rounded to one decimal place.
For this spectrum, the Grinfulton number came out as 4.0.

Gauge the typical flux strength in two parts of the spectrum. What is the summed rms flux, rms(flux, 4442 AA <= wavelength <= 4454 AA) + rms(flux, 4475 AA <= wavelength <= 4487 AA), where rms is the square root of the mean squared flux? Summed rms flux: 11.3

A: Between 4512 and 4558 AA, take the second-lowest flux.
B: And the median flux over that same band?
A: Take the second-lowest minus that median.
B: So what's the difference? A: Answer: -0.53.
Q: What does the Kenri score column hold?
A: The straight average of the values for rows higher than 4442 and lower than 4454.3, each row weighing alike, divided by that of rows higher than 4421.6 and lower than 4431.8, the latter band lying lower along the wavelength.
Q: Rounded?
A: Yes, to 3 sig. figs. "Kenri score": 1.05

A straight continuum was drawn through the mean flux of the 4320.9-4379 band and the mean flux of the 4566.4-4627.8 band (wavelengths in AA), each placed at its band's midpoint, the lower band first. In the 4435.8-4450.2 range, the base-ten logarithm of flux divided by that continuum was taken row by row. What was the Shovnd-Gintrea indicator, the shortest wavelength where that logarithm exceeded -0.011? 4438.91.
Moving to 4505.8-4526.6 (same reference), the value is 4506.88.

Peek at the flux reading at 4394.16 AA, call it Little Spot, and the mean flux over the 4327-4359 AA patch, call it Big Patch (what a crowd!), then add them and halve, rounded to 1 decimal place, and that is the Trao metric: 4.8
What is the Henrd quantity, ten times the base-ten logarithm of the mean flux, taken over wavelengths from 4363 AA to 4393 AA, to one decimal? 6.5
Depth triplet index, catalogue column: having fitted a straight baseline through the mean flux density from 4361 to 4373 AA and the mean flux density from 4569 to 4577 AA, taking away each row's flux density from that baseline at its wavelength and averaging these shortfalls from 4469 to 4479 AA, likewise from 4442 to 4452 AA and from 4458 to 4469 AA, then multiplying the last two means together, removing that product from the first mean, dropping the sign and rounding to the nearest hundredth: 0.06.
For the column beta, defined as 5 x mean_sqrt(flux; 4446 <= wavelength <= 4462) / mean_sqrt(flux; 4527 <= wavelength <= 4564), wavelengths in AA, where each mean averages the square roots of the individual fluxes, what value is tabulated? 4.78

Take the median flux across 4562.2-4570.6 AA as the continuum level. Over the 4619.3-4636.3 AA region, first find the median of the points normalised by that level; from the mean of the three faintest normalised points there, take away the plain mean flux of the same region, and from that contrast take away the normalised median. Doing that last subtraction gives -6.4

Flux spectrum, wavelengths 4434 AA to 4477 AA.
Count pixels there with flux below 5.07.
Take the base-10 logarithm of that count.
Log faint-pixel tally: 0.85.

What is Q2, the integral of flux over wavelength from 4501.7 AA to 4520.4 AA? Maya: 112.4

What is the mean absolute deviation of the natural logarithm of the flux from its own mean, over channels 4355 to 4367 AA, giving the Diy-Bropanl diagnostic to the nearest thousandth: 0.021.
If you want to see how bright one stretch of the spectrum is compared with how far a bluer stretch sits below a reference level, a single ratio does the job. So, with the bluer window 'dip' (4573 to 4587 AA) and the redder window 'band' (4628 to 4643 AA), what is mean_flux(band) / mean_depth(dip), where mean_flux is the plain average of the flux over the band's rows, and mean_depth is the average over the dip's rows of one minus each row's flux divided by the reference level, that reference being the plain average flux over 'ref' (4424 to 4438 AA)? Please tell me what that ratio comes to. -28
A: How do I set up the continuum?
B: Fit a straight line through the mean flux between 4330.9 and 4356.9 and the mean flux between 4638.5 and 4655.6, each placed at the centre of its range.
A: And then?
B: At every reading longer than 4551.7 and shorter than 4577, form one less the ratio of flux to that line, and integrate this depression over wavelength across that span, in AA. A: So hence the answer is -1.1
